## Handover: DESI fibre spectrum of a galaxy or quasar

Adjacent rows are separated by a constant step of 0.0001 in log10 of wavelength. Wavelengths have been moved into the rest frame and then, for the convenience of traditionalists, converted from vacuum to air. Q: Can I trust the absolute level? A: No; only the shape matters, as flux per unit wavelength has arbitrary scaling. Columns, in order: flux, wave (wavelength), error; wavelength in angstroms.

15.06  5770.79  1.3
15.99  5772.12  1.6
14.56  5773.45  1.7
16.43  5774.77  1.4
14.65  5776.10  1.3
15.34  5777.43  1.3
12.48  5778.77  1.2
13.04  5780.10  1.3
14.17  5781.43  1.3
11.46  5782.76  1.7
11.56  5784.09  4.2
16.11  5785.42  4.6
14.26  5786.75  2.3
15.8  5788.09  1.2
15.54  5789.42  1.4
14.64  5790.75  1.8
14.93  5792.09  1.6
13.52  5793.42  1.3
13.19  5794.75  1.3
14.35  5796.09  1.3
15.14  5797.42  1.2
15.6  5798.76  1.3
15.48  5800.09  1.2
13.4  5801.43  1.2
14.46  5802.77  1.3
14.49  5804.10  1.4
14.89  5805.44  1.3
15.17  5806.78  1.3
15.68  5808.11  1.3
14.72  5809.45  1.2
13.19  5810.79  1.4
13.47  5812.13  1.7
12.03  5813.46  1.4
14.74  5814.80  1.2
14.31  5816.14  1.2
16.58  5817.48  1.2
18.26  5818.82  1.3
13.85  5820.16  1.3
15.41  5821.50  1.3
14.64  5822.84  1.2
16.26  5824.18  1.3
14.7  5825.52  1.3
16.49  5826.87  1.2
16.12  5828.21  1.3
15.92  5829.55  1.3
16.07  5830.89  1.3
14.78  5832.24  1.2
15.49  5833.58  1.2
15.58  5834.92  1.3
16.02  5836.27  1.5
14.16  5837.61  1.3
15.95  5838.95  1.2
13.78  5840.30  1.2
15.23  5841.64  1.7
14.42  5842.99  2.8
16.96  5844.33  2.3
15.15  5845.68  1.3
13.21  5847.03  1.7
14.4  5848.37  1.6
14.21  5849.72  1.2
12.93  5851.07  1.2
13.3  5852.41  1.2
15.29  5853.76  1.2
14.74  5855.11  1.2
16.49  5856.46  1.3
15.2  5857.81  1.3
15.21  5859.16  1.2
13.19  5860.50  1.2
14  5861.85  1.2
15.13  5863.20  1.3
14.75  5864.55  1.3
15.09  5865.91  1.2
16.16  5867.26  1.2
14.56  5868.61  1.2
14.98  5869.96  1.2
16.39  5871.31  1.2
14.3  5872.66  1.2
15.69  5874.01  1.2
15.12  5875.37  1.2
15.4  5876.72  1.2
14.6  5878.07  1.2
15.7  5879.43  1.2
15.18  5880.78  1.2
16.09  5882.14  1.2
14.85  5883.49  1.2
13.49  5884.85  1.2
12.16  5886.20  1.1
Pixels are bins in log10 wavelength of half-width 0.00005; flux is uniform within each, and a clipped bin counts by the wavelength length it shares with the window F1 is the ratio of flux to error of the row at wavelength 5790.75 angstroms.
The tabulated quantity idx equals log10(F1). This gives 0.91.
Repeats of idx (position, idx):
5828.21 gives 1.09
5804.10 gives 1.01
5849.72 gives 1.07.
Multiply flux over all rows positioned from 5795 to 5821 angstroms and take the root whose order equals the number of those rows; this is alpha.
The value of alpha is 14.7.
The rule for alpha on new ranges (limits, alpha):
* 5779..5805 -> 14.2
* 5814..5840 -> 15.5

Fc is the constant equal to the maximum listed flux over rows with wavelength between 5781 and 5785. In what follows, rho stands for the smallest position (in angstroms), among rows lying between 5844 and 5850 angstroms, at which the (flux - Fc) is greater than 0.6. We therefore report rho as 5844.33 angstroms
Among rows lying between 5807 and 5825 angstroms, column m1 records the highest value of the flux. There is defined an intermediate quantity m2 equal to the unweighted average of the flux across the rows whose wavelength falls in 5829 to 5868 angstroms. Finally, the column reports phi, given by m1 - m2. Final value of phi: 3.3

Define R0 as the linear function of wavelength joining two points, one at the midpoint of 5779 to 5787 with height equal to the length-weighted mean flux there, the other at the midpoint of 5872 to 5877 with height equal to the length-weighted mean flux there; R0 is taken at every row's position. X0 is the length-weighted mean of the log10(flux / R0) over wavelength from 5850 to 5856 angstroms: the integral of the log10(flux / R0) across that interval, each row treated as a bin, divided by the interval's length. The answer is -0.017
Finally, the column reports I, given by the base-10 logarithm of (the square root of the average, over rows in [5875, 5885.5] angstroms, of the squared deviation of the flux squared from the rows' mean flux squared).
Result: 1.34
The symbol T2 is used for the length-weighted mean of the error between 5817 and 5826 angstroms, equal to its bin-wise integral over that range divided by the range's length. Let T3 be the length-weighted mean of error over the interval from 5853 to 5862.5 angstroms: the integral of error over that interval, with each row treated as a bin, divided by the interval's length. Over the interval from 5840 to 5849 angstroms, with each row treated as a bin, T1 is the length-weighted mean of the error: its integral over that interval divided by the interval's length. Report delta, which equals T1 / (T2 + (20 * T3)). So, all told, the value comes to 0.07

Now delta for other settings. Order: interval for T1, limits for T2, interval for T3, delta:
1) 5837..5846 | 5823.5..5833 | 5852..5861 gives 0.07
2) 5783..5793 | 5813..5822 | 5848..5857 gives 0.09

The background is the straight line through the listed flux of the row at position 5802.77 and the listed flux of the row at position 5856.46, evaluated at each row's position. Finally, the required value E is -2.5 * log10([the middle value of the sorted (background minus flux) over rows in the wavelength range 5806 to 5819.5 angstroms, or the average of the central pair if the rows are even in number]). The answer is 2.7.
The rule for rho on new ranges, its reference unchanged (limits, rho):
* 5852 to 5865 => 5853.76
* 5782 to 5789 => 5785.42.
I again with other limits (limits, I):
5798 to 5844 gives 1.55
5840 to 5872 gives 1.49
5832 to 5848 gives 1.48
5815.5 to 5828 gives 1.63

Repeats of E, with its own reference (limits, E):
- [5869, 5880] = -0.7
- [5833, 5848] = 0.4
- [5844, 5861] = -0.6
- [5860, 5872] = -0.8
